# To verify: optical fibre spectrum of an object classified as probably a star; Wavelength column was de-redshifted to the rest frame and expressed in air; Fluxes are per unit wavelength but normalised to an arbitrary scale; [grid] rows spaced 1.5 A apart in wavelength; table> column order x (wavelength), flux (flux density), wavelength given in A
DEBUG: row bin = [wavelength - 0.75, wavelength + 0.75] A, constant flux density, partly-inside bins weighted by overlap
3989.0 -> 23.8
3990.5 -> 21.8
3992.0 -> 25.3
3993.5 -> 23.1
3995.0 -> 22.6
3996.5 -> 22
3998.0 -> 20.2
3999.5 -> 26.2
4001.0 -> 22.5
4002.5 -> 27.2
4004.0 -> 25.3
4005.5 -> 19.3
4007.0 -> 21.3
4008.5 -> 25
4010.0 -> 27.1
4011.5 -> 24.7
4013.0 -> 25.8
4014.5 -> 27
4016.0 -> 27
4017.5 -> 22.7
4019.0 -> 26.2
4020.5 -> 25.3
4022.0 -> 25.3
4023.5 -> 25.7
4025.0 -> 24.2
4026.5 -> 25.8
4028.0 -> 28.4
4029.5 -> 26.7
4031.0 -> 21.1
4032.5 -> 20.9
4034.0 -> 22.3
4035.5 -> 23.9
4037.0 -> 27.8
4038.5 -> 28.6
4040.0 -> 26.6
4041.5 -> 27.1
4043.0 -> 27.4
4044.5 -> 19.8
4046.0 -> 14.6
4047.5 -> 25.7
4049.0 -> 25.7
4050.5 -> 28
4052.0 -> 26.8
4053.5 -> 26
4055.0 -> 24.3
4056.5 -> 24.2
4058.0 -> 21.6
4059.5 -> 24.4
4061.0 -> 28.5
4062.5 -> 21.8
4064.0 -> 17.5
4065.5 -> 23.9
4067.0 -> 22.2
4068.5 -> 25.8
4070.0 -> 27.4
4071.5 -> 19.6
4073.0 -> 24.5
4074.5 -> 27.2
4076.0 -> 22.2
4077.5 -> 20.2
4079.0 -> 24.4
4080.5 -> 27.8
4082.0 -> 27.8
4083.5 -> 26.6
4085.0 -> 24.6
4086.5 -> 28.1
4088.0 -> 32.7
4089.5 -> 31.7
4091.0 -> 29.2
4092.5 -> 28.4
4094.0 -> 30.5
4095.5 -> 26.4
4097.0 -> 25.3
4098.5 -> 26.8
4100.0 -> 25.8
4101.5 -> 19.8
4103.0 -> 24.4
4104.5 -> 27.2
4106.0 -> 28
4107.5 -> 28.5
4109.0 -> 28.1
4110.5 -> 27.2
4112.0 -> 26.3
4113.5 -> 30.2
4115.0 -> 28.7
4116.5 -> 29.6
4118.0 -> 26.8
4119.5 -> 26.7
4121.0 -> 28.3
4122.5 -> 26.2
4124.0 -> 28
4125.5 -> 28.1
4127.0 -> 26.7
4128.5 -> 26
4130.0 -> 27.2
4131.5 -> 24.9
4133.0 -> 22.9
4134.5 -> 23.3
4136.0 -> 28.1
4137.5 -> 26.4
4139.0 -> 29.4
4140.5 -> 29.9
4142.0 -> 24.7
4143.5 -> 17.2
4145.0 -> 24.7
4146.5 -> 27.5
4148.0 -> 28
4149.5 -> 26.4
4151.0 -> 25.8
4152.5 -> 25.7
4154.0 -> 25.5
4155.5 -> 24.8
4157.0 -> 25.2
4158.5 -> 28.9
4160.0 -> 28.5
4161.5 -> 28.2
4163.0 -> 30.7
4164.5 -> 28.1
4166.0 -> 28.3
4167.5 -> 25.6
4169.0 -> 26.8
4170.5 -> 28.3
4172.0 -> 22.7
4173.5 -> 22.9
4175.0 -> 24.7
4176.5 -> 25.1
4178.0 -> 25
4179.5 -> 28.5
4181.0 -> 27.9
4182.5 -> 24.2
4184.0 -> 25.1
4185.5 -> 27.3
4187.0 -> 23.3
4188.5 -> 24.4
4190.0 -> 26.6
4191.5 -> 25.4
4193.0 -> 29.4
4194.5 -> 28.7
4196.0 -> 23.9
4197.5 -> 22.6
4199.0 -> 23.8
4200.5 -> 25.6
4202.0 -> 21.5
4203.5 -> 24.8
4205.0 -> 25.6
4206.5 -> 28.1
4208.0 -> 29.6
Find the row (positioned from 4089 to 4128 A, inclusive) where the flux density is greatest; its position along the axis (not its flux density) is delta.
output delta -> 4089.5 A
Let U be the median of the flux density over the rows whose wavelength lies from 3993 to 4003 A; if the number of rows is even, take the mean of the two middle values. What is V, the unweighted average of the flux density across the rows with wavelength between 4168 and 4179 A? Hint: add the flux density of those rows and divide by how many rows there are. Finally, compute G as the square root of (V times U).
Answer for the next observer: 23.8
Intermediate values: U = 22.6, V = 25.1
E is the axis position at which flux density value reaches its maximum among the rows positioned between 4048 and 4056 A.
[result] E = 4050.5 A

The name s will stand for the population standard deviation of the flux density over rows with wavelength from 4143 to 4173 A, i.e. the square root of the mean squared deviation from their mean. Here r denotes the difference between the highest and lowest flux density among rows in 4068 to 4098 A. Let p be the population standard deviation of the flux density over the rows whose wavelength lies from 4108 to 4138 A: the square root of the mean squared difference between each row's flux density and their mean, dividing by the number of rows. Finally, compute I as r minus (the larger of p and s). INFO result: 10.3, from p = 1.8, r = 13.1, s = 2.77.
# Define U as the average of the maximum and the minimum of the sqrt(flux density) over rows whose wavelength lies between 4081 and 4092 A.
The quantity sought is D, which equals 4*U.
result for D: 21.4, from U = 5.34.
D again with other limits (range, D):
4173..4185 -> 20.2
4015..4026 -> 19.9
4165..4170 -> 20.8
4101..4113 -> 19.6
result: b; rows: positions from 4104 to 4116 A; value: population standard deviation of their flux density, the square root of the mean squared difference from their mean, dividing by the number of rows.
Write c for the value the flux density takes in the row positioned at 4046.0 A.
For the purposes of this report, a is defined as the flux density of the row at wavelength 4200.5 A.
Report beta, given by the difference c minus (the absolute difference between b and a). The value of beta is -10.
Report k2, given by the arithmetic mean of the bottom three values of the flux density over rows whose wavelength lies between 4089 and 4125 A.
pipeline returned 23.2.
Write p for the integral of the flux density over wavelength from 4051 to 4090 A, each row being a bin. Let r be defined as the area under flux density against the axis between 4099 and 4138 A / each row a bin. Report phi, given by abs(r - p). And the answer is 63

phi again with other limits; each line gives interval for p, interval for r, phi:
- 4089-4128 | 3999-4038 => 100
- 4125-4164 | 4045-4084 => 86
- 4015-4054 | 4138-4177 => 51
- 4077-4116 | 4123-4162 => 37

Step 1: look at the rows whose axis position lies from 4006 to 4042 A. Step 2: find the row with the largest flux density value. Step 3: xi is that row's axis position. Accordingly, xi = 4038.5 A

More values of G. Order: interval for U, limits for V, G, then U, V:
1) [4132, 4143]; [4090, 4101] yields 26.9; 26.4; 27.5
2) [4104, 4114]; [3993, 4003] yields 25.6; 28.0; 23.4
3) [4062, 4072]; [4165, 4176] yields 23.8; 22.2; 25.6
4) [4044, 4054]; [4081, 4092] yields 27.1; 25.7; 28.7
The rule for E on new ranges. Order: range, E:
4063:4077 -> 4070.0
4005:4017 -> 4010.0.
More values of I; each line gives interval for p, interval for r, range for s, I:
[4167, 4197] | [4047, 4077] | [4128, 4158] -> 8.4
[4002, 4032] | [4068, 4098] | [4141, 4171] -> 10.4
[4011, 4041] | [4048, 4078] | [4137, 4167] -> 8.2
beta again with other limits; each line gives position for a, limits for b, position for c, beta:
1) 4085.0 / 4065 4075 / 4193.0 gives 7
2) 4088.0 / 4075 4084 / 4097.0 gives -5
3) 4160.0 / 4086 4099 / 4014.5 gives 1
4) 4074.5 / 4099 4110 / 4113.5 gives 6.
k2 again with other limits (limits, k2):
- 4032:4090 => 17.2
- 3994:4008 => 20.3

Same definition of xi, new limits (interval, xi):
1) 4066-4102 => 4088.0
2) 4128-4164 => 4163.0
